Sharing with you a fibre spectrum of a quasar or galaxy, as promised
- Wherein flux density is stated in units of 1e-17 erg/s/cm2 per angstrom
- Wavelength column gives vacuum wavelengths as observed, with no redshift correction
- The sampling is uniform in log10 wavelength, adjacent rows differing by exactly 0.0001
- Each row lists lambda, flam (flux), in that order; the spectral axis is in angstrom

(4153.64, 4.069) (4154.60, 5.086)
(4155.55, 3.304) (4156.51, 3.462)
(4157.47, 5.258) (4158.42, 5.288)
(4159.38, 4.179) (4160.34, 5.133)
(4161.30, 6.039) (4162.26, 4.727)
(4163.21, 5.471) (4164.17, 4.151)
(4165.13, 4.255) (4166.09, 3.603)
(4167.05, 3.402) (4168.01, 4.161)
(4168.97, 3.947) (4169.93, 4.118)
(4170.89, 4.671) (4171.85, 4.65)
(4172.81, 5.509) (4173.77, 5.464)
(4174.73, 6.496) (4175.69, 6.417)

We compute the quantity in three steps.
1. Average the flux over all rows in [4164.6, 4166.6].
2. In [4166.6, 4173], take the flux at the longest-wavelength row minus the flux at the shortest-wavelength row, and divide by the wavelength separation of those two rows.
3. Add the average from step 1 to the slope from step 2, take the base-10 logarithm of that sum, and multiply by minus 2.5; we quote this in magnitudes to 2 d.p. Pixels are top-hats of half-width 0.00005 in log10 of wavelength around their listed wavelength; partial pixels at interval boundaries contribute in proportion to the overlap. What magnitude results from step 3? -1.58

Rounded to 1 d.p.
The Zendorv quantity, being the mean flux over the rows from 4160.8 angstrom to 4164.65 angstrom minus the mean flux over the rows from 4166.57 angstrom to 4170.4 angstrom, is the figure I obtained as 1.2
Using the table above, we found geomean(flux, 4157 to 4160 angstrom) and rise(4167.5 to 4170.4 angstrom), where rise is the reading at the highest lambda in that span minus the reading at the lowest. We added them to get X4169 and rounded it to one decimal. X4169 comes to 4.8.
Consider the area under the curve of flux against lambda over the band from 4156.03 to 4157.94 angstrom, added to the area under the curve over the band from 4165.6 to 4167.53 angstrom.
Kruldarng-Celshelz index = 15.1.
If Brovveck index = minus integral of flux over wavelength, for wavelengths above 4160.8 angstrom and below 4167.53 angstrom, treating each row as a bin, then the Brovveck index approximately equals -30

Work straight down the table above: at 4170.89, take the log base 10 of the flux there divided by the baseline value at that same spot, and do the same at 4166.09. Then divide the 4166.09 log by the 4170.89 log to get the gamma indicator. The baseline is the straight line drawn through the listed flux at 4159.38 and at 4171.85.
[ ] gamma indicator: -17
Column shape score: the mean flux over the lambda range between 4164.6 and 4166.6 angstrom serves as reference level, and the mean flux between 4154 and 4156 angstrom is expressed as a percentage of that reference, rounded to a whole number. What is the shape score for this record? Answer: 107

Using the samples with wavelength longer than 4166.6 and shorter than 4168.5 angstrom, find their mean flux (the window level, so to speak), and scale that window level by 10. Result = 38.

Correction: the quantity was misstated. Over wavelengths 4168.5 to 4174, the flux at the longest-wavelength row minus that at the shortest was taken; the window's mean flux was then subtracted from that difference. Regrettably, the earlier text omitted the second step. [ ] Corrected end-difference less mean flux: -3.2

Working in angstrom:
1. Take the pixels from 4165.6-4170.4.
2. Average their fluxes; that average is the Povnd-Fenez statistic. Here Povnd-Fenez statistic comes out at 3.8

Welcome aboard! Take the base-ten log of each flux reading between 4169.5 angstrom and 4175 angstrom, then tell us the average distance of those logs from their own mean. 0.057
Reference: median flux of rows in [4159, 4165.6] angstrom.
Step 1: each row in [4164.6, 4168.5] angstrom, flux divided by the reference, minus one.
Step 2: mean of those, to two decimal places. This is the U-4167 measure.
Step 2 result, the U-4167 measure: -0.18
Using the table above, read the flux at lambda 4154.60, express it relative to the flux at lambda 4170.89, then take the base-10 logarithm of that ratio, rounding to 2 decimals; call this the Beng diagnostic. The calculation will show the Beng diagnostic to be 0.04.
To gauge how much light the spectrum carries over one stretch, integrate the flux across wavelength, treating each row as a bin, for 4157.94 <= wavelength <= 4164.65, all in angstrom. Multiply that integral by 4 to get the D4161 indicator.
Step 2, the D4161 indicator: 134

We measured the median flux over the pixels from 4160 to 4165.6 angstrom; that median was 4.93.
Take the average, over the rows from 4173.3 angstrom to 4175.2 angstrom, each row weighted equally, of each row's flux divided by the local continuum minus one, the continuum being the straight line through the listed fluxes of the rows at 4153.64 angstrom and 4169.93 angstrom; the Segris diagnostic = 0.45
